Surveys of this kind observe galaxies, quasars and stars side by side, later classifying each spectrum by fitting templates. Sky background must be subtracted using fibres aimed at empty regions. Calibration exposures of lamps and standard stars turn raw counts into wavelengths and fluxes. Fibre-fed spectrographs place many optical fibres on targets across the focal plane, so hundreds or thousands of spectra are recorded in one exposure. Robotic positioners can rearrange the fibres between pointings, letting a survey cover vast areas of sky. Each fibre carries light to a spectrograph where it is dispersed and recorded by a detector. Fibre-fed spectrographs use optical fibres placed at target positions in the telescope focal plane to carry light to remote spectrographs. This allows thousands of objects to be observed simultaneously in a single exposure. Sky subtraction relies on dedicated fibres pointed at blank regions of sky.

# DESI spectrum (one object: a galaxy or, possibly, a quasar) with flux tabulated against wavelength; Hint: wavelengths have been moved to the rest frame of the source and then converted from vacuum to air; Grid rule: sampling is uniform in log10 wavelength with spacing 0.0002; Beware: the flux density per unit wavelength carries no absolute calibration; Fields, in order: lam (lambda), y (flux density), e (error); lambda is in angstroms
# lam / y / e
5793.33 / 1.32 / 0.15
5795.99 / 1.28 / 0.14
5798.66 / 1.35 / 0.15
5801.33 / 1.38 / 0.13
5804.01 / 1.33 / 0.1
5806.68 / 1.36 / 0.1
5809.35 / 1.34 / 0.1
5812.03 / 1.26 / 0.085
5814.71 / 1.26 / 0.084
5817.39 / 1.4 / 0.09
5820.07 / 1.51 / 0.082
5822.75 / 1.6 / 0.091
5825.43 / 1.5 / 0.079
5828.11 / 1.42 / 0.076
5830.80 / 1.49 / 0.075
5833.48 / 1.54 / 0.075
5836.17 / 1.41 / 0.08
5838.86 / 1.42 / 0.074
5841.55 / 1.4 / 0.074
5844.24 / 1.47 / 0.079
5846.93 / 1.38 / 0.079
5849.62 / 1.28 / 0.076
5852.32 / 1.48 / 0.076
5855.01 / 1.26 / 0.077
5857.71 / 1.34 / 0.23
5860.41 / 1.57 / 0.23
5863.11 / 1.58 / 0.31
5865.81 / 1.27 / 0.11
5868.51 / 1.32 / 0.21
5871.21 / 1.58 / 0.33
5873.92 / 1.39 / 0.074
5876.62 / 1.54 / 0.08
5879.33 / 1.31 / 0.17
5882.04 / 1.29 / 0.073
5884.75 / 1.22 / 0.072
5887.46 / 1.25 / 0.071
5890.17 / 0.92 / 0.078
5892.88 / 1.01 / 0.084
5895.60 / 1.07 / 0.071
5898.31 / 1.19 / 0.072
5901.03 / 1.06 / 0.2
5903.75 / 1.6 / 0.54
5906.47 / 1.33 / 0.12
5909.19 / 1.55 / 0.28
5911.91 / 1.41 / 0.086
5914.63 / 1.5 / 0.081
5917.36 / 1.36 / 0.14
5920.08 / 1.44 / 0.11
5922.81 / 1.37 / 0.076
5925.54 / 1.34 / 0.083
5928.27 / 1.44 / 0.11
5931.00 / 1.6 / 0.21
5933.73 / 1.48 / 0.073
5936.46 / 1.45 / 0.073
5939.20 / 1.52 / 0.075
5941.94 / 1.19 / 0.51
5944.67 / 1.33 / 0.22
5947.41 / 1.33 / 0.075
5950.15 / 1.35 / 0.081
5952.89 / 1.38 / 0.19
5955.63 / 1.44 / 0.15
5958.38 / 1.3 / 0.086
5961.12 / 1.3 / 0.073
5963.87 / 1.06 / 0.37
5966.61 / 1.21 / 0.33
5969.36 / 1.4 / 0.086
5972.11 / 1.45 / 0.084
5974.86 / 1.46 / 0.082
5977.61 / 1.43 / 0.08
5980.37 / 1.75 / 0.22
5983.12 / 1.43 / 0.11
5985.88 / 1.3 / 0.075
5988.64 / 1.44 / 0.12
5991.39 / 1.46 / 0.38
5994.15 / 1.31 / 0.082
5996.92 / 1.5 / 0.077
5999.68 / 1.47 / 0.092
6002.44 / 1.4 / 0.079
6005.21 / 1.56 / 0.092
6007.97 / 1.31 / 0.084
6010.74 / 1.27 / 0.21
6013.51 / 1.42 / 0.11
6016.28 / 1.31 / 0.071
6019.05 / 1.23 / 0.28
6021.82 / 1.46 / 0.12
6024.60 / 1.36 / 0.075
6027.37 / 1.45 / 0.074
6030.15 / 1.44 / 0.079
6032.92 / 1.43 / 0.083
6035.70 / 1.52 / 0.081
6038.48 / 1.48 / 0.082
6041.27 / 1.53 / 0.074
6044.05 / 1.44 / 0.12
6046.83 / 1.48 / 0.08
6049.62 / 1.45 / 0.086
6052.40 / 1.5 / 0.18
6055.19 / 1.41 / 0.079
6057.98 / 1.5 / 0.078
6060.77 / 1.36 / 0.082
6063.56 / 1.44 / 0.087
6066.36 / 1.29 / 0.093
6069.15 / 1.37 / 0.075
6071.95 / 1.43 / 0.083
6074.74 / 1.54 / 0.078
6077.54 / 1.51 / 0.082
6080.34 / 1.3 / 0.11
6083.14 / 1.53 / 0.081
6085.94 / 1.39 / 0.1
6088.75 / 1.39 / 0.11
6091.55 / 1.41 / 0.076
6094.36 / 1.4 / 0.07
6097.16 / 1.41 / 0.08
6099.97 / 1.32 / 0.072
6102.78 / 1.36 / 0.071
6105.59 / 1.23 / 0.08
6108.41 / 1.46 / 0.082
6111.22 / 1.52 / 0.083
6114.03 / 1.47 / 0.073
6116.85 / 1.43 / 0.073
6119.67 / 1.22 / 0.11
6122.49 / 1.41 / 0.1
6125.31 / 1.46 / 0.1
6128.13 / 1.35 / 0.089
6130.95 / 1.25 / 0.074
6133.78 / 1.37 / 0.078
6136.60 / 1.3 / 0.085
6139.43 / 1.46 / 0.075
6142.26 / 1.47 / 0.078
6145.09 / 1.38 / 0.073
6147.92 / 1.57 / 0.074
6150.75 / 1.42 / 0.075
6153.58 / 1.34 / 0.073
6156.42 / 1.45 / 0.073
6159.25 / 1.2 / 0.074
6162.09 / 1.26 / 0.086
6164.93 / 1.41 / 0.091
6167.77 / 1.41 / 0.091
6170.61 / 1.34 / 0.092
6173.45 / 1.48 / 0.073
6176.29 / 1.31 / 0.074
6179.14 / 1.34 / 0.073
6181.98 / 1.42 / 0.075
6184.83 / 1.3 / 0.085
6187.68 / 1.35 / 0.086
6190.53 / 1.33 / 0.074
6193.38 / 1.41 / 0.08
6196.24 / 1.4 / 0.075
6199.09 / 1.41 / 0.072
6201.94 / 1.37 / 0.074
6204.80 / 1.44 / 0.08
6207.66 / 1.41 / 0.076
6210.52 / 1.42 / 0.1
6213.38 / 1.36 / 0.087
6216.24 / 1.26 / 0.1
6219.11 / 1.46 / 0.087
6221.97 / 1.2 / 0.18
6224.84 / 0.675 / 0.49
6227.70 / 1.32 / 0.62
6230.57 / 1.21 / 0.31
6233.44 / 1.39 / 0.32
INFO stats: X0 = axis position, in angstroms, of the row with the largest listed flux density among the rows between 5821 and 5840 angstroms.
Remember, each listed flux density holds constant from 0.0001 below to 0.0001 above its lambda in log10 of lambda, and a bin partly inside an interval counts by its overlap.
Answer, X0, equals 5822.75 angstroms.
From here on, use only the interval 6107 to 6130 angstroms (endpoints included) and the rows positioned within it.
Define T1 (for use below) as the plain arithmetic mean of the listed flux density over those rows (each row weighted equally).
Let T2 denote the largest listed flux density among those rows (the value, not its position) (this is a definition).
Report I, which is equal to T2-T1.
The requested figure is 0.105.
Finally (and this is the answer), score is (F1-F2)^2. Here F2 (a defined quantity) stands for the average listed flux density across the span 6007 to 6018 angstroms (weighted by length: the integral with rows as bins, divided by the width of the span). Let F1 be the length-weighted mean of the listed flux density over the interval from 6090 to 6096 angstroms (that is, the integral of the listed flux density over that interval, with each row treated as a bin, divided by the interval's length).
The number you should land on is 0.0067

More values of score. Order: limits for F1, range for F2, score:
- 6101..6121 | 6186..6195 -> 0.0005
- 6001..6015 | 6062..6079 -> 0.0014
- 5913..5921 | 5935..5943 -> 0.0015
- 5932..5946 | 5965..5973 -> 0.0036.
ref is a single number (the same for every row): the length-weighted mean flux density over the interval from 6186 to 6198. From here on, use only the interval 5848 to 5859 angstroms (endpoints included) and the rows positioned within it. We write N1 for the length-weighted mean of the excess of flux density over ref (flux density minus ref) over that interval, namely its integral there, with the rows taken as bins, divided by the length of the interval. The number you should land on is -0.03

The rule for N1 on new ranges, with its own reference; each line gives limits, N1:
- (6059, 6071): 0.00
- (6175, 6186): -0.03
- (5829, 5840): 0.09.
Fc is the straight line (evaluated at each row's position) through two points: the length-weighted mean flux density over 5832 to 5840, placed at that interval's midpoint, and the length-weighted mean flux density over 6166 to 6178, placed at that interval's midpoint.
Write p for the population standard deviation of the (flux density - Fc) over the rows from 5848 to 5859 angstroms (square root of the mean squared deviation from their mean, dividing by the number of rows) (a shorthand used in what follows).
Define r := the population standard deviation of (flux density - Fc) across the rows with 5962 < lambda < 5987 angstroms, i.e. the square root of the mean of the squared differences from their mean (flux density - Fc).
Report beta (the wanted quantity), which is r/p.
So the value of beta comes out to 2.10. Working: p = 0.086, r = 0.18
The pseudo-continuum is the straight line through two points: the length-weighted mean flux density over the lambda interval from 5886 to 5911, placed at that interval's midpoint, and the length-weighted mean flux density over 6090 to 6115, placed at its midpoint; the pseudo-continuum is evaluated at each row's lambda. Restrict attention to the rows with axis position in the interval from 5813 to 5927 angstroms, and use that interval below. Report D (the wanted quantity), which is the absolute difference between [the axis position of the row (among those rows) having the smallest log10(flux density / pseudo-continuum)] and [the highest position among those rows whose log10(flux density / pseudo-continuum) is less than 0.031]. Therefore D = 10.9 angstroms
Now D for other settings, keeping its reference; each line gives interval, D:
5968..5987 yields 0.0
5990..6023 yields 0.0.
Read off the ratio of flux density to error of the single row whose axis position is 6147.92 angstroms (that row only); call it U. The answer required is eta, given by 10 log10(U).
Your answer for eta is 13.3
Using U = 21.2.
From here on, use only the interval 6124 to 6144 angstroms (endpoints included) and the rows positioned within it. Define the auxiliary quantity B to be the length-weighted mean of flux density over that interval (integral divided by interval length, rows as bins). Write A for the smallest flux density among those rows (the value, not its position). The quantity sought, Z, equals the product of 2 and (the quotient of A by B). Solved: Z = 1.81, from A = 1.25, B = 1.38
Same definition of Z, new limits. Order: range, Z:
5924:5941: 1.83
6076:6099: 1.84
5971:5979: 1.98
